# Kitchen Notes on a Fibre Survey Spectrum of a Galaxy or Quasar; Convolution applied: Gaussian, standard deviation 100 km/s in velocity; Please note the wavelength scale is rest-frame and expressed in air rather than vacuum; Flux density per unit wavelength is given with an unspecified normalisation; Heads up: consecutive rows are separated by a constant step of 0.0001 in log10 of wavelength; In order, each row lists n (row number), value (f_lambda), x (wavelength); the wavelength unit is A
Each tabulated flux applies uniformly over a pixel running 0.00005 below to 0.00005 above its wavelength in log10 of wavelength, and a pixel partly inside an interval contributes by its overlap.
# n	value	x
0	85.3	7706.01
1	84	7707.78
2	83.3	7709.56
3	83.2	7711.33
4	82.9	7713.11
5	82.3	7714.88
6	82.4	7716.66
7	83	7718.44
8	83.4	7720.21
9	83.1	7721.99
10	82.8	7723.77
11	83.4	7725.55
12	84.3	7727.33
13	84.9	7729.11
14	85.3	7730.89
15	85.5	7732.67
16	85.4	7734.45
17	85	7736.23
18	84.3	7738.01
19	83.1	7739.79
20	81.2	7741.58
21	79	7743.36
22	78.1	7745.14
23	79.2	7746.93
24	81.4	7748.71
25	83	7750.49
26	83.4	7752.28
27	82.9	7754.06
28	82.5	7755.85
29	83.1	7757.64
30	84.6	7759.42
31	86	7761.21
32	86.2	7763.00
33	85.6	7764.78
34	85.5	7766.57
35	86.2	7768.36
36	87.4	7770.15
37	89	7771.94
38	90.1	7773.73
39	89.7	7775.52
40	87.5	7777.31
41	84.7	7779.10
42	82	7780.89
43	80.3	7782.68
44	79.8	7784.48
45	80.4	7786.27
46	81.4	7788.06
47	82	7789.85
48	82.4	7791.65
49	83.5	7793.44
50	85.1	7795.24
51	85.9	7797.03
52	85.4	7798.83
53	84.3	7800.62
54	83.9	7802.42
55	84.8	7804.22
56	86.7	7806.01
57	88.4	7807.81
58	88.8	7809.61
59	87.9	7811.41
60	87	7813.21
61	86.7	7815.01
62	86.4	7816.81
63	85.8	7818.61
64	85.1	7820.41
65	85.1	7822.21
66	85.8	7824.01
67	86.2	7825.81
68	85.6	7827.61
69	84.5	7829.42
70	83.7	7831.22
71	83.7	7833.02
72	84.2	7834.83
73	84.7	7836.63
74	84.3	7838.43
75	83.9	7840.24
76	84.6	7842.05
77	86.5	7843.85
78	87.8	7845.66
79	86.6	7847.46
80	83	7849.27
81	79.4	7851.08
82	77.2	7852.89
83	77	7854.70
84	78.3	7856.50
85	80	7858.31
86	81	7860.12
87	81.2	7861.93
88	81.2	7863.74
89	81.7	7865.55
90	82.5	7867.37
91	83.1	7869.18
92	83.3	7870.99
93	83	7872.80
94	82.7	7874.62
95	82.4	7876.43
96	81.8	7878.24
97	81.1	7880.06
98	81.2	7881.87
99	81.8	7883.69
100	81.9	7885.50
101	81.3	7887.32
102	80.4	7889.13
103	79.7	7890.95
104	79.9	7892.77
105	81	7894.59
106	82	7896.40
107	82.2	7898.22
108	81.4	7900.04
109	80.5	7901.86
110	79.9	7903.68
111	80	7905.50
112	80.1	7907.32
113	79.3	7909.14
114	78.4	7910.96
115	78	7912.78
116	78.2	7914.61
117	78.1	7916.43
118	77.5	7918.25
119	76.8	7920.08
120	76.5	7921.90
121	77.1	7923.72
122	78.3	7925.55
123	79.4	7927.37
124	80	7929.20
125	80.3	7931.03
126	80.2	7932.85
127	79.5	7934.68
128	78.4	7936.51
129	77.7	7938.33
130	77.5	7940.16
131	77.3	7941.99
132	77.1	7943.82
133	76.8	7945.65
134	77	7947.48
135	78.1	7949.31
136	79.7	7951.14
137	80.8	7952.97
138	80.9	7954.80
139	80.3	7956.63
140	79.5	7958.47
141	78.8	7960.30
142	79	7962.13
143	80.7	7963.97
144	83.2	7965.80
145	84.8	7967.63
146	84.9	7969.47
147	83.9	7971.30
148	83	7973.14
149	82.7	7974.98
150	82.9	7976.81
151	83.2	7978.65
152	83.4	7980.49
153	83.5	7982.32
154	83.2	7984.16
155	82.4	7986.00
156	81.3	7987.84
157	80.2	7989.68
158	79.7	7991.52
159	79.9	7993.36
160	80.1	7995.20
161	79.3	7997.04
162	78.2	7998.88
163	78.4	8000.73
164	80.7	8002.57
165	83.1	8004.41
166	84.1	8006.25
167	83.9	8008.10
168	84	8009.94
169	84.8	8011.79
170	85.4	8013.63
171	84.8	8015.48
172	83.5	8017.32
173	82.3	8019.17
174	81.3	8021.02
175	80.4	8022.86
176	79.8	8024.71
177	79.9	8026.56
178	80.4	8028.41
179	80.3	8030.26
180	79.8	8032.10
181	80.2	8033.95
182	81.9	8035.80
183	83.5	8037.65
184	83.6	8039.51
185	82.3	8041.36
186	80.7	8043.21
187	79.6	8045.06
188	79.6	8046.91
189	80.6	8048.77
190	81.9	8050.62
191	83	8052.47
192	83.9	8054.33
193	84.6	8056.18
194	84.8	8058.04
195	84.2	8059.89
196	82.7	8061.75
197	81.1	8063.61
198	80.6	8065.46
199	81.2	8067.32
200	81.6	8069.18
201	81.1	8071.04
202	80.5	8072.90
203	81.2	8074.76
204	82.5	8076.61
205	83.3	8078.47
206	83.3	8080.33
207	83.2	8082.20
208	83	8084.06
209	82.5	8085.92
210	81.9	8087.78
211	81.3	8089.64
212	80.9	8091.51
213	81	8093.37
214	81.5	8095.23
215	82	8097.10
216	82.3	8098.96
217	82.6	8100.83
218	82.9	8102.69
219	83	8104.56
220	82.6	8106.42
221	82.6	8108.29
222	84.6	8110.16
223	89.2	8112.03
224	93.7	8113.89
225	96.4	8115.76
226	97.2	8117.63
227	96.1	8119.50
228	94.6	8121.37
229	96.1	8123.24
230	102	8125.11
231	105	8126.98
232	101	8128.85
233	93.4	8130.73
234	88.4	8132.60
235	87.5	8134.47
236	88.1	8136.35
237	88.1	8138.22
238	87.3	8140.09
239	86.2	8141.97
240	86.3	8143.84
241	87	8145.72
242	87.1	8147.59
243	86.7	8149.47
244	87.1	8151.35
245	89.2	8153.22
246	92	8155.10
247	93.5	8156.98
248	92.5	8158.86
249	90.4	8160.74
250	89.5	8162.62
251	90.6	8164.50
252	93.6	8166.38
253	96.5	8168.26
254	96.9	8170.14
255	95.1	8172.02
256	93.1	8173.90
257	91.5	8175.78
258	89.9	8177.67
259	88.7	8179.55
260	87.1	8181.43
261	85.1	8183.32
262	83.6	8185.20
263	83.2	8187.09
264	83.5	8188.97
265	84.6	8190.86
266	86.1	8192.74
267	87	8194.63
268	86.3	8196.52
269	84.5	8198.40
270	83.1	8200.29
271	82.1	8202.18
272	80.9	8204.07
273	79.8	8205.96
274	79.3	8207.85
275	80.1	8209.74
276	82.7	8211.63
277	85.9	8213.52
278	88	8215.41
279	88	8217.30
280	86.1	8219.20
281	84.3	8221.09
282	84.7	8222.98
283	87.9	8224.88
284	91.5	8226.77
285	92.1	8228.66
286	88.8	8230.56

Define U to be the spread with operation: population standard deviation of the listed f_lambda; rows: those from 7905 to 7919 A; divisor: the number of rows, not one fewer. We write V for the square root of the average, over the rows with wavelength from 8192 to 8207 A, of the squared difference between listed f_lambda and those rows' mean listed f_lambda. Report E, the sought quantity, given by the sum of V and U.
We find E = 3.4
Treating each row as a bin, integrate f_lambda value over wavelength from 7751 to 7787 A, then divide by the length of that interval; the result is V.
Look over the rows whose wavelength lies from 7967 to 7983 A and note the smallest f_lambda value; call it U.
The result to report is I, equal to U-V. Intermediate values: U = 82.7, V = 85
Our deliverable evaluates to -2.1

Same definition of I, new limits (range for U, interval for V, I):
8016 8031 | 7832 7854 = -3.9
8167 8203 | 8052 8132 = -4.0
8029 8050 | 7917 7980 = -0.2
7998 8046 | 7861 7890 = -3.7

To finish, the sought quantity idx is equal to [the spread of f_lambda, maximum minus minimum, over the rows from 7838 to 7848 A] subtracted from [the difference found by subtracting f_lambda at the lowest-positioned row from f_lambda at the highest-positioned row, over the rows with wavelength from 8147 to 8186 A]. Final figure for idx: -7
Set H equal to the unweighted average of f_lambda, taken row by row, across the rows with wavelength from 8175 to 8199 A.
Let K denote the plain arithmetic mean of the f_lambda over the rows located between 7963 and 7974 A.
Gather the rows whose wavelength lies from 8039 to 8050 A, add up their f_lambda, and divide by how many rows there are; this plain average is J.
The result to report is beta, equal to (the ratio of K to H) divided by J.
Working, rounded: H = 86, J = 81.1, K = 83.4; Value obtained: 0.0119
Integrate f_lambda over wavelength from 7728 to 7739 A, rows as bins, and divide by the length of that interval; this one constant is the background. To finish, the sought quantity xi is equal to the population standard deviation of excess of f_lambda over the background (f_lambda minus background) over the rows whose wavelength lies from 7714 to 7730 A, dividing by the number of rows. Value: 0.8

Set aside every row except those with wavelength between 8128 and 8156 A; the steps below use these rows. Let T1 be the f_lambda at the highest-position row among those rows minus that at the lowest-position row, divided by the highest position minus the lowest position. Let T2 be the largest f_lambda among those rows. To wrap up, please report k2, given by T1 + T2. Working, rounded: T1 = -0.34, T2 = 101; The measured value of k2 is 101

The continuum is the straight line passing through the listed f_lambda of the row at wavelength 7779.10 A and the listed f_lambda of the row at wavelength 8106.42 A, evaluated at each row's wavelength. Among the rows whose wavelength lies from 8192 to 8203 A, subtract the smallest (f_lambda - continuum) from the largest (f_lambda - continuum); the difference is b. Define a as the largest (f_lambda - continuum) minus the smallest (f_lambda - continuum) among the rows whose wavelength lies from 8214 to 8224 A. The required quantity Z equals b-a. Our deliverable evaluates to 1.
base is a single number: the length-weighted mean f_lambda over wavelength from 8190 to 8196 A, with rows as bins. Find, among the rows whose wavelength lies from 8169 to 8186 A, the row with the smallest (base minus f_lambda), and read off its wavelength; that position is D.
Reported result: 8170.14 A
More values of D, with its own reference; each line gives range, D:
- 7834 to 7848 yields 7845.66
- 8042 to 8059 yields 8058.04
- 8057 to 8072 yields 8058.04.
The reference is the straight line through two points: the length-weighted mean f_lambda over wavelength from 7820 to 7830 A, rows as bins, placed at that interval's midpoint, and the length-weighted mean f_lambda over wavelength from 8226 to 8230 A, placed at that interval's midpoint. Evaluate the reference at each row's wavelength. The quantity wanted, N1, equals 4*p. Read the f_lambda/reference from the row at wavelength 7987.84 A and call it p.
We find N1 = 3.7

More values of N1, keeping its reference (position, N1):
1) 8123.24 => 4.3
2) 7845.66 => 4.1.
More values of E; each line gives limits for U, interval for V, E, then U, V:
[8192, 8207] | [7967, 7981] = 3.3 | 2.5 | 0.8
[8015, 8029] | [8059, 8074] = 2.9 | 1.7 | 1.2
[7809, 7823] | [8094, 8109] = 1.7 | 1.2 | 0.5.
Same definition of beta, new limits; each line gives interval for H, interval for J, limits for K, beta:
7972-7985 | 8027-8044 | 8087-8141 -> 0.0131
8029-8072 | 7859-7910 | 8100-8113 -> 0.0126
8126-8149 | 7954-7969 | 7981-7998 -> 0.0111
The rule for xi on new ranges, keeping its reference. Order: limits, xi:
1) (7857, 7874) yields 1.1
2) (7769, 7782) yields 2.7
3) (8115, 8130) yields 3.4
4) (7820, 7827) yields 0.5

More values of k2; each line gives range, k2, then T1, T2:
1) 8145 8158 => 94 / 0.58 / 93.5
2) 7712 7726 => 83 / 0.04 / 83.4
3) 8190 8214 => 87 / 0.06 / 87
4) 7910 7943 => 80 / -0.04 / 80.3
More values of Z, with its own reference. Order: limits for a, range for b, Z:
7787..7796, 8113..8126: 5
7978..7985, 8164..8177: 6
